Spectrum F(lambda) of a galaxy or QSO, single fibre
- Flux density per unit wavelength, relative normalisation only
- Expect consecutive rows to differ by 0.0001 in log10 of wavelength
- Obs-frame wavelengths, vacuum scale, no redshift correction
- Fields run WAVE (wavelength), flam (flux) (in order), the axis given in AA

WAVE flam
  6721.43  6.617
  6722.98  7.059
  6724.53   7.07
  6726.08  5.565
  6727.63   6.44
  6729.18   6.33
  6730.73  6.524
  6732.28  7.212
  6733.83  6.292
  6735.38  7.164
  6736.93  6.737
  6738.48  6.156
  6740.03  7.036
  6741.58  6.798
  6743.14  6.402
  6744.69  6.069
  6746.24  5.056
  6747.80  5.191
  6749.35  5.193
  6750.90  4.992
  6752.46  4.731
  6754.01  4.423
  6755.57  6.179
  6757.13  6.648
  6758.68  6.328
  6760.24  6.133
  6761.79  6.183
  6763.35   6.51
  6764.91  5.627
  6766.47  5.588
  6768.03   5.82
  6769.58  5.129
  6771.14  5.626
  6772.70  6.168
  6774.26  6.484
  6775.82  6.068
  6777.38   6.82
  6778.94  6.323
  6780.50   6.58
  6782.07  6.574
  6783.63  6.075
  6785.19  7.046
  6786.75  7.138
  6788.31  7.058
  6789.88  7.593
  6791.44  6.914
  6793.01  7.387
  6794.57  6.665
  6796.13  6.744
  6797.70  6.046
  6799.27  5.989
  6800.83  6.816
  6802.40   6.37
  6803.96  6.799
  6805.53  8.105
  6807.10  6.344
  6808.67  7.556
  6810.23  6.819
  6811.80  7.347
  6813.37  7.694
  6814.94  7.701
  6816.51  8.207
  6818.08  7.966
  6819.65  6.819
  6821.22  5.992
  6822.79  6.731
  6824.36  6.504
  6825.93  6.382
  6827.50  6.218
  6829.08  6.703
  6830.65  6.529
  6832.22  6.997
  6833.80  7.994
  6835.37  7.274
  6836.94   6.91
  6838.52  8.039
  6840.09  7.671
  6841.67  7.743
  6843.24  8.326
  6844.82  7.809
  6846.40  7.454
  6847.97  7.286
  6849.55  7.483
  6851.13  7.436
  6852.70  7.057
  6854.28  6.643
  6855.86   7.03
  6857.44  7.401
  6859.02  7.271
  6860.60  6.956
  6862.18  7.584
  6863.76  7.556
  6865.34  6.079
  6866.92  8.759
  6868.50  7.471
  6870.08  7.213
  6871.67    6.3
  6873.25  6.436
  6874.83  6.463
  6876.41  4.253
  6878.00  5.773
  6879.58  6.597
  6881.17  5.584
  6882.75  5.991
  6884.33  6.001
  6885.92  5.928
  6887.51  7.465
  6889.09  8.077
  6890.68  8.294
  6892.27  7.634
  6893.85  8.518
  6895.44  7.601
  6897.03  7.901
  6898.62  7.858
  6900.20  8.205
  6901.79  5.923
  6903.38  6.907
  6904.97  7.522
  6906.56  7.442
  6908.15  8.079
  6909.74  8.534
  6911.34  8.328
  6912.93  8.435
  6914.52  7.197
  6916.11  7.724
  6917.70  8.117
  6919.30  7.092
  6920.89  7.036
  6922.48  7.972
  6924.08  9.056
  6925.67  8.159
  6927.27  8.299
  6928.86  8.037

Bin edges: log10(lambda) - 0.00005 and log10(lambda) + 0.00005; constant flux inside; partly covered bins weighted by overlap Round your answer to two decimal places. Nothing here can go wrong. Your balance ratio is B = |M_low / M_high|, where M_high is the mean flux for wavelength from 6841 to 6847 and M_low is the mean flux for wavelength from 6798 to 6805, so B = 0.83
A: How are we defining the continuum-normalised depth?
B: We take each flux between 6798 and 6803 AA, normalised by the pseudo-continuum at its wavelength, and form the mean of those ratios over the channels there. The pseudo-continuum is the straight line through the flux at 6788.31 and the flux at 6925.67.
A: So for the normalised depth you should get 0.89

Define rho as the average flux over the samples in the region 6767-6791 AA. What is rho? 6.43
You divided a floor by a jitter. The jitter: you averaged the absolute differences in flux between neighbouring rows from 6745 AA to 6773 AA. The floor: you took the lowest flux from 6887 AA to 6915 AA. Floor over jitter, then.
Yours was 14.6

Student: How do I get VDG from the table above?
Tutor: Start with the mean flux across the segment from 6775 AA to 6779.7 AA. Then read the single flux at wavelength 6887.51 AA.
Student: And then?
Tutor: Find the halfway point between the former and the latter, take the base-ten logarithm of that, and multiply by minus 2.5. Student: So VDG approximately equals -2.10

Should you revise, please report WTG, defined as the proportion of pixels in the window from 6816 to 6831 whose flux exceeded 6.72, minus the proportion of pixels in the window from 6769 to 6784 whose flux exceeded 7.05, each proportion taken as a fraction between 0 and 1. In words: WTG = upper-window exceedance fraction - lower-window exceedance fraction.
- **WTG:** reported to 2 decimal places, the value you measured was 0.40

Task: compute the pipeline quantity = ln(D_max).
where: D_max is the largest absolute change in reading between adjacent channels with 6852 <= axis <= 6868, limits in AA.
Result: 1.0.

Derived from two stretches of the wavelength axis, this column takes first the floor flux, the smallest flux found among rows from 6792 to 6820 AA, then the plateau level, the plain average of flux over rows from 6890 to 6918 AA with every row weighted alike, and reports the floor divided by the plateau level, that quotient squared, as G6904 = 0.59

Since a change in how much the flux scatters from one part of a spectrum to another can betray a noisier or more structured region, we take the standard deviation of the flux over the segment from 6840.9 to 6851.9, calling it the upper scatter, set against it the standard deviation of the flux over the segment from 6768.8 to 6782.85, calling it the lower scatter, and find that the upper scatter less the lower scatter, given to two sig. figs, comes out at -0.18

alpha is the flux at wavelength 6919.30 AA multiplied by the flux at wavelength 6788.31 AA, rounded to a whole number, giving 50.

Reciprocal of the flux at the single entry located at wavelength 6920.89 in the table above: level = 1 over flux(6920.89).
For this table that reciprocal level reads 0.14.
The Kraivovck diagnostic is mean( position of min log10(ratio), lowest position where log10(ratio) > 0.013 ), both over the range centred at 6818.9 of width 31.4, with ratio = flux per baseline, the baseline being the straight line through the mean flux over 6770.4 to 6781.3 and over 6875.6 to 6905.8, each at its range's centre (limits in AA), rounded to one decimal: 6812.6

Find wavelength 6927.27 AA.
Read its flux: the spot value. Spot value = 8.299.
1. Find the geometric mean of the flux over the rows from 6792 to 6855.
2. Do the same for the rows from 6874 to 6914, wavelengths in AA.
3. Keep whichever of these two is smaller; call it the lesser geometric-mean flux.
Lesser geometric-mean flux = 7.1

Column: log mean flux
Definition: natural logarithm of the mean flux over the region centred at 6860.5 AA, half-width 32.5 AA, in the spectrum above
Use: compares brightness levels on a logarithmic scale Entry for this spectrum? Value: 1.95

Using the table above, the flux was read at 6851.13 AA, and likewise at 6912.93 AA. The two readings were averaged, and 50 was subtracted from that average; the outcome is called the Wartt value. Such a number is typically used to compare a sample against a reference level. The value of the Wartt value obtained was -42.1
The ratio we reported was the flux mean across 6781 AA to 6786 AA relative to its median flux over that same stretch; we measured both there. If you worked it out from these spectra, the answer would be 1.00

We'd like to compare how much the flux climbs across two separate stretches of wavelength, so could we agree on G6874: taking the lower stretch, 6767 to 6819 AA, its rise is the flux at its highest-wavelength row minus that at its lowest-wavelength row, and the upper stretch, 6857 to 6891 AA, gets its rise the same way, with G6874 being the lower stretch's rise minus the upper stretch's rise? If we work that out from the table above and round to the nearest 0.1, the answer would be 1.3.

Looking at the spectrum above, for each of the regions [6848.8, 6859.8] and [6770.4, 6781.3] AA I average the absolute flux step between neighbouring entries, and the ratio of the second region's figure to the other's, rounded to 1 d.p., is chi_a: 1.6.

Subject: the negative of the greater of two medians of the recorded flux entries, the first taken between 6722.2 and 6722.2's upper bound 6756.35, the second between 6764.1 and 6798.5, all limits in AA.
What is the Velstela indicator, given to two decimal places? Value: -6.53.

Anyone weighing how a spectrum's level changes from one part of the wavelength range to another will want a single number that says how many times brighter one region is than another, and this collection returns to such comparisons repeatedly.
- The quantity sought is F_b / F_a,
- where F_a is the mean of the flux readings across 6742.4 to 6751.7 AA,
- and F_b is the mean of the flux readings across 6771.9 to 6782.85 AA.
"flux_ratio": 1.17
